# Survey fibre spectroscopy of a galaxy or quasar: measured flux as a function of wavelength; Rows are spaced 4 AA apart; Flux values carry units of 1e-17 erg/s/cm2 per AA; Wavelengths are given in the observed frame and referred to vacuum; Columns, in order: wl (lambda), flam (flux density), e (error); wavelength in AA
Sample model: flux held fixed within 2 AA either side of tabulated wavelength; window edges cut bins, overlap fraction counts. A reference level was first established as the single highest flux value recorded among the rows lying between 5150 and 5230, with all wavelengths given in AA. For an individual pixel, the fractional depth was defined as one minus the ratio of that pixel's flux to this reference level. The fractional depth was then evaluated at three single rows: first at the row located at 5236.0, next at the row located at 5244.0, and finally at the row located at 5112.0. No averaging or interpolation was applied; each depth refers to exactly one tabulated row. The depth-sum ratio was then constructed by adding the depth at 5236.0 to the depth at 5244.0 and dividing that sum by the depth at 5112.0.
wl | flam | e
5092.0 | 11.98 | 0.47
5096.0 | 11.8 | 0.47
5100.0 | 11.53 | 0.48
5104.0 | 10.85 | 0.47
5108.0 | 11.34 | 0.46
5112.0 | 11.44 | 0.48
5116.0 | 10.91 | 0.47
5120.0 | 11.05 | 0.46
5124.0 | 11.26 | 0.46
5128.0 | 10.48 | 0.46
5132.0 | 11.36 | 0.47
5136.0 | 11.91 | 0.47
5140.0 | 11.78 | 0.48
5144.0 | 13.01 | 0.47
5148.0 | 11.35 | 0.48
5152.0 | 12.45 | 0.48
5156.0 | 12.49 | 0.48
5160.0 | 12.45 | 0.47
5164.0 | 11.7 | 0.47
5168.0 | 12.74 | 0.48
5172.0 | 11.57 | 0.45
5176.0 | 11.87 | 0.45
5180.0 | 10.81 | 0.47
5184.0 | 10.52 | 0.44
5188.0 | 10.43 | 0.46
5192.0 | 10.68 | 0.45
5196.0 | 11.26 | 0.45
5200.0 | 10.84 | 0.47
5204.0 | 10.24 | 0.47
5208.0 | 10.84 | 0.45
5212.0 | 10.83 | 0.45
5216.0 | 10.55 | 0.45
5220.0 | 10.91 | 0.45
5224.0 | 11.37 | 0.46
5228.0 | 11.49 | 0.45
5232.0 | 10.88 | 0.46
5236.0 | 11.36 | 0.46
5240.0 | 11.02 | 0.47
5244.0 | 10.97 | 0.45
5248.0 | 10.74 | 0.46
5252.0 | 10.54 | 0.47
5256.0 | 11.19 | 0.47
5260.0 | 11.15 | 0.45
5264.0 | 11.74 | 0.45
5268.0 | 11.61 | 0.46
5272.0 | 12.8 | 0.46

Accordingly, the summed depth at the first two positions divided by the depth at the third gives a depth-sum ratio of 2.4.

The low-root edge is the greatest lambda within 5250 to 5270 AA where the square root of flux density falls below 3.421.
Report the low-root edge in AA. 5268.0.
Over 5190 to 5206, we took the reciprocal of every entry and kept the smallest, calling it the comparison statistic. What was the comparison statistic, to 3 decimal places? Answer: 0.089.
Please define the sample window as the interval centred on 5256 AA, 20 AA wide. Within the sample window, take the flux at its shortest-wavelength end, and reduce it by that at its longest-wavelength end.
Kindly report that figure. -1.0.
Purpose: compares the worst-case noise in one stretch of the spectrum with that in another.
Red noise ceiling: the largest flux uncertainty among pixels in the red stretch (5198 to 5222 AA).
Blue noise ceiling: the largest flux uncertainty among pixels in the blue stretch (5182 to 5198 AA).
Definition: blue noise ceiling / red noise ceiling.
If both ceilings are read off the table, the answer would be 0.98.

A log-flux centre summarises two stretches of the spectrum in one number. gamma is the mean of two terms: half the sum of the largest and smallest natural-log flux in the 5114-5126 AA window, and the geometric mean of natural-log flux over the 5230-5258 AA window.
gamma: 2.40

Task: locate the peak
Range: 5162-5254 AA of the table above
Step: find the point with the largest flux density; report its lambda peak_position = 5168.0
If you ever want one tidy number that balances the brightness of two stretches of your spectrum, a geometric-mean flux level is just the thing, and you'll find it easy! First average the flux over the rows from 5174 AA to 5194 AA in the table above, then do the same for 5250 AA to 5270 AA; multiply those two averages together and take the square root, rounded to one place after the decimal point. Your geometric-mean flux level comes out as 11.1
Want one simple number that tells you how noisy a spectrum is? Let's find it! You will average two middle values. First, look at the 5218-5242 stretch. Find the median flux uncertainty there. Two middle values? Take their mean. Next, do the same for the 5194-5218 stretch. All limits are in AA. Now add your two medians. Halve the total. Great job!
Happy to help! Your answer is 0.455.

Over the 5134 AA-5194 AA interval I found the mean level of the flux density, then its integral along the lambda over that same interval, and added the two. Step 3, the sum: 715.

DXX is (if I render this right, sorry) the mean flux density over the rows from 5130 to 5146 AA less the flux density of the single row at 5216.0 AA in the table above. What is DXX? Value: 1.5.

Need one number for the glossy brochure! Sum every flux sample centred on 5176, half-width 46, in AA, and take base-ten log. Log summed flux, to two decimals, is 2.42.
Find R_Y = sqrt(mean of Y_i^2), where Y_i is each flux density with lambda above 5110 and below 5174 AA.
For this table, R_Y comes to 11.8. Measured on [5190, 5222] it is 10.8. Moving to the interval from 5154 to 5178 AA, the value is 12.1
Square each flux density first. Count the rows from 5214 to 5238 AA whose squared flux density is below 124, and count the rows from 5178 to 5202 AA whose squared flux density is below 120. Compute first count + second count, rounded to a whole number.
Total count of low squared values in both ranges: 8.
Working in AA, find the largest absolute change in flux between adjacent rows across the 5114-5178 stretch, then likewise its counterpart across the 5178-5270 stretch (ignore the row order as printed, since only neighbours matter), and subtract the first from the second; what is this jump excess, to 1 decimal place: -1.0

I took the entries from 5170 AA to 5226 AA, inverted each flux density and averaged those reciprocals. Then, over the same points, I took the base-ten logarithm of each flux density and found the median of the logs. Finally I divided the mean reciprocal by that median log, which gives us 0.089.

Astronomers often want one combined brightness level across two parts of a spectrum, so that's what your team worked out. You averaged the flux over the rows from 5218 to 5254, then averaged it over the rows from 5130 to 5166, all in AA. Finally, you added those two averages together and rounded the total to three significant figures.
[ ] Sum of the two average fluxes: 23.1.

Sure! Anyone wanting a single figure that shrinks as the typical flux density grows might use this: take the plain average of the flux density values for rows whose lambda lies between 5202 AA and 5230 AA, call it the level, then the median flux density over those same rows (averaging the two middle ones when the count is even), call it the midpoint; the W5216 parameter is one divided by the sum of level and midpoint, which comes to 0.0460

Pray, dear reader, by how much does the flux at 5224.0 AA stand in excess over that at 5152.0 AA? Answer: -1.1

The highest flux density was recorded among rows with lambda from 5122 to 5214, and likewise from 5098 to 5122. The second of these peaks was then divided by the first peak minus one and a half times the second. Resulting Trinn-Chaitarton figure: -2.69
